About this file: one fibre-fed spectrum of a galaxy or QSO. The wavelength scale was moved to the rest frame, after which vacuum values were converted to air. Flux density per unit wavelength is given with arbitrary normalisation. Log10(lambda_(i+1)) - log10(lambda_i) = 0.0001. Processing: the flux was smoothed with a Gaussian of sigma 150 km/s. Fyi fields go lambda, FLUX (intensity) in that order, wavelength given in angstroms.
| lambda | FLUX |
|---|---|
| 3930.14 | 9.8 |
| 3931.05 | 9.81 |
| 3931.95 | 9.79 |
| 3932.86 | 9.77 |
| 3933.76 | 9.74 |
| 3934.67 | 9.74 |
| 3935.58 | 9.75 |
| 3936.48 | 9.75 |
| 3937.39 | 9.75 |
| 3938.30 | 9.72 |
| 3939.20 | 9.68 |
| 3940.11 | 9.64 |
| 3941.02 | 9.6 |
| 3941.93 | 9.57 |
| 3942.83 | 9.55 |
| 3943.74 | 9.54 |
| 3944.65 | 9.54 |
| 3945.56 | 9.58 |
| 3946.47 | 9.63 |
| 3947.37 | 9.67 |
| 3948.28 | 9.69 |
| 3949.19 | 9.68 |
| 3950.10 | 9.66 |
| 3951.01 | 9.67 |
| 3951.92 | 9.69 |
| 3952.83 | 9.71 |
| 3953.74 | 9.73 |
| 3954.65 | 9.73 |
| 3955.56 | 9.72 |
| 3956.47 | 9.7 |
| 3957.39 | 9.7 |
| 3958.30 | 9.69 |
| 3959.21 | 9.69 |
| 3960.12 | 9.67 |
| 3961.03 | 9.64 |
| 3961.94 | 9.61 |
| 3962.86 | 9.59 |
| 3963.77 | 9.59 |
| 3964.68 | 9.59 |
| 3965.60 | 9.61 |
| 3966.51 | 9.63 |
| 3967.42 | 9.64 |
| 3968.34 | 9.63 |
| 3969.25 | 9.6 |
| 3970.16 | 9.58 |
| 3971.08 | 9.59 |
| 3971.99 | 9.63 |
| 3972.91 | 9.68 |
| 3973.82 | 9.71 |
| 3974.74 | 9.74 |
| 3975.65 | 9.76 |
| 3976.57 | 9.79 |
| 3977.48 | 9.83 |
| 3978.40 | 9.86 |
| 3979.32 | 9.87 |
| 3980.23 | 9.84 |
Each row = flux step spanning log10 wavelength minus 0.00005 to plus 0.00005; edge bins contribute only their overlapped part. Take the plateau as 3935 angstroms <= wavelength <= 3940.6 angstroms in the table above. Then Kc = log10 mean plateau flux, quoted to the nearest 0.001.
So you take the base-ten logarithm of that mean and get 0.987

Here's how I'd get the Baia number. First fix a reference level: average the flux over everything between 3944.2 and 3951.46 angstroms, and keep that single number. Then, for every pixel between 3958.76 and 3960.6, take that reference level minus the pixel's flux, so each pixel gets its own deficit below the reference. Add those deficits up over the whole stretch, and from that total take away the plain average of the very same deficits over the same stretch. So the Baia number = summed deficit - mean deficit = -0.04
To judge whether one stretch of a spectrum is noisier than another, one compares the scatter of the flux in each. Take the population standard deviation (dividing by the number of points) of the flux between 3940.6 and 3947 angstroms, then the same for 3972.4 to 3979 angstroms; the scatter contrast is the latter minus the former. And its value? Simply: 0.028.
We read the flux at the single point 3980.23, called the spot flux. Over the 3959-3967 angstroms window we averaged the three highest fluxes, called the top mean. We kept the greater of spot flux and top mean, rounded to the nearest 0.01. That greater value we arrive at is 9.84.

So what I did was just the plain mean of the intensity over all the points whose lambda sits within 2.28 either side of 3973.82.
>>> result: 9.70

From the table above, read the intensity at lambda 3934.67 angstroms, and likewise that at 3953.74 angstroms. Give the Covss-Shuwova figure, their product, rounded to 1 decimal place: 94.8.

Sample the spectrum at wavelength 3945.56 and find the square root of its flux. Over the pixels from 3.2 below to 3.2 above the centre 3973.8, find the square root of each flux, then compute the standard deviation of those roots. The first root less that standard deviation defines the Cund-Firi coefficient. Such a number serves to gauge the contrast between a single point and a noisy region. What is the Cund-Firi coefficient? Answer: 3.08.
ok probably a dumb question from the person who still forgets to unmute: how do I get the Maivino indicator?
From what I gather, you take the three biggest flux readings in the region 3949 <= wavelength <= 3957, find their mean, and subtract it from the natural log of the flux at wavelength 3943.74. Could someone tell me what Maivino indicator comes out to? -7.47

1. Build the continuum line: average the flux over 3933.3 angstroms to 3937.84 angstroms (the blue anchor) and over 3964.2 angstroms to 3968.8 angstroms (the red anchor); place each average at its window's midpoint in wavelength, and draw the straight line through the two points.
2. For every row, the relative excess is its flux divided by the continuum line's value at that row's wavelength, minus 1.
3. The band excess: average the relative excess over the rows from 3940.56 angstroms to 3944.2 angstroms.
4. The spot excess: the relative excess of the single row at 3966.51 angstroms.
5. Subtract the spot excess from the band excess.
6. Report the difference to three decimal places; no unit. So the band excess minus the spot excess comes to -0.017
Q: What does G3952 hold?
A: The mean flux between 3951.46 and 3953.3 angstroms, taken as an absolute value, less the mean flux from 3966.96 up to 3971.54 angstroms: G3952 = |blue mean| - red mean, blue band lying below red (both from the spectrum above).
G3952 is 0.09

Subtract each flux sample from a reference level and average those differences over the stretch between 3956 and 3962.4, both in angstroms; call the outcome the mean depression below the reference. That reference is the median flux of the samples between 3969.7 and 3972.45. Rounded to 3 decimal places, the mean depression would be -0.081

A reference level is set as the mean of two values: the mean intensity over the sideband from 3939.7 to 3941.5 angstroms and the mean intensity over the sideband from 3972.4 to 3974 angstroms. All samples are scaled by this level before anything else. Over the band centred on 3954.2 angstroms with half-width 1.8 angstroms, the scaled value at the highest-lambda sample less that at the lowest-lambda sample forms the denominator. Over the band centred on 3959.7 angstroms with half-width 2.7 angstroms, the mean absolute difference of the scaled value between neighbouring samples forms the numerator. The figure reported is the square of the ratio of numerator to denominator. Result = 3.24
